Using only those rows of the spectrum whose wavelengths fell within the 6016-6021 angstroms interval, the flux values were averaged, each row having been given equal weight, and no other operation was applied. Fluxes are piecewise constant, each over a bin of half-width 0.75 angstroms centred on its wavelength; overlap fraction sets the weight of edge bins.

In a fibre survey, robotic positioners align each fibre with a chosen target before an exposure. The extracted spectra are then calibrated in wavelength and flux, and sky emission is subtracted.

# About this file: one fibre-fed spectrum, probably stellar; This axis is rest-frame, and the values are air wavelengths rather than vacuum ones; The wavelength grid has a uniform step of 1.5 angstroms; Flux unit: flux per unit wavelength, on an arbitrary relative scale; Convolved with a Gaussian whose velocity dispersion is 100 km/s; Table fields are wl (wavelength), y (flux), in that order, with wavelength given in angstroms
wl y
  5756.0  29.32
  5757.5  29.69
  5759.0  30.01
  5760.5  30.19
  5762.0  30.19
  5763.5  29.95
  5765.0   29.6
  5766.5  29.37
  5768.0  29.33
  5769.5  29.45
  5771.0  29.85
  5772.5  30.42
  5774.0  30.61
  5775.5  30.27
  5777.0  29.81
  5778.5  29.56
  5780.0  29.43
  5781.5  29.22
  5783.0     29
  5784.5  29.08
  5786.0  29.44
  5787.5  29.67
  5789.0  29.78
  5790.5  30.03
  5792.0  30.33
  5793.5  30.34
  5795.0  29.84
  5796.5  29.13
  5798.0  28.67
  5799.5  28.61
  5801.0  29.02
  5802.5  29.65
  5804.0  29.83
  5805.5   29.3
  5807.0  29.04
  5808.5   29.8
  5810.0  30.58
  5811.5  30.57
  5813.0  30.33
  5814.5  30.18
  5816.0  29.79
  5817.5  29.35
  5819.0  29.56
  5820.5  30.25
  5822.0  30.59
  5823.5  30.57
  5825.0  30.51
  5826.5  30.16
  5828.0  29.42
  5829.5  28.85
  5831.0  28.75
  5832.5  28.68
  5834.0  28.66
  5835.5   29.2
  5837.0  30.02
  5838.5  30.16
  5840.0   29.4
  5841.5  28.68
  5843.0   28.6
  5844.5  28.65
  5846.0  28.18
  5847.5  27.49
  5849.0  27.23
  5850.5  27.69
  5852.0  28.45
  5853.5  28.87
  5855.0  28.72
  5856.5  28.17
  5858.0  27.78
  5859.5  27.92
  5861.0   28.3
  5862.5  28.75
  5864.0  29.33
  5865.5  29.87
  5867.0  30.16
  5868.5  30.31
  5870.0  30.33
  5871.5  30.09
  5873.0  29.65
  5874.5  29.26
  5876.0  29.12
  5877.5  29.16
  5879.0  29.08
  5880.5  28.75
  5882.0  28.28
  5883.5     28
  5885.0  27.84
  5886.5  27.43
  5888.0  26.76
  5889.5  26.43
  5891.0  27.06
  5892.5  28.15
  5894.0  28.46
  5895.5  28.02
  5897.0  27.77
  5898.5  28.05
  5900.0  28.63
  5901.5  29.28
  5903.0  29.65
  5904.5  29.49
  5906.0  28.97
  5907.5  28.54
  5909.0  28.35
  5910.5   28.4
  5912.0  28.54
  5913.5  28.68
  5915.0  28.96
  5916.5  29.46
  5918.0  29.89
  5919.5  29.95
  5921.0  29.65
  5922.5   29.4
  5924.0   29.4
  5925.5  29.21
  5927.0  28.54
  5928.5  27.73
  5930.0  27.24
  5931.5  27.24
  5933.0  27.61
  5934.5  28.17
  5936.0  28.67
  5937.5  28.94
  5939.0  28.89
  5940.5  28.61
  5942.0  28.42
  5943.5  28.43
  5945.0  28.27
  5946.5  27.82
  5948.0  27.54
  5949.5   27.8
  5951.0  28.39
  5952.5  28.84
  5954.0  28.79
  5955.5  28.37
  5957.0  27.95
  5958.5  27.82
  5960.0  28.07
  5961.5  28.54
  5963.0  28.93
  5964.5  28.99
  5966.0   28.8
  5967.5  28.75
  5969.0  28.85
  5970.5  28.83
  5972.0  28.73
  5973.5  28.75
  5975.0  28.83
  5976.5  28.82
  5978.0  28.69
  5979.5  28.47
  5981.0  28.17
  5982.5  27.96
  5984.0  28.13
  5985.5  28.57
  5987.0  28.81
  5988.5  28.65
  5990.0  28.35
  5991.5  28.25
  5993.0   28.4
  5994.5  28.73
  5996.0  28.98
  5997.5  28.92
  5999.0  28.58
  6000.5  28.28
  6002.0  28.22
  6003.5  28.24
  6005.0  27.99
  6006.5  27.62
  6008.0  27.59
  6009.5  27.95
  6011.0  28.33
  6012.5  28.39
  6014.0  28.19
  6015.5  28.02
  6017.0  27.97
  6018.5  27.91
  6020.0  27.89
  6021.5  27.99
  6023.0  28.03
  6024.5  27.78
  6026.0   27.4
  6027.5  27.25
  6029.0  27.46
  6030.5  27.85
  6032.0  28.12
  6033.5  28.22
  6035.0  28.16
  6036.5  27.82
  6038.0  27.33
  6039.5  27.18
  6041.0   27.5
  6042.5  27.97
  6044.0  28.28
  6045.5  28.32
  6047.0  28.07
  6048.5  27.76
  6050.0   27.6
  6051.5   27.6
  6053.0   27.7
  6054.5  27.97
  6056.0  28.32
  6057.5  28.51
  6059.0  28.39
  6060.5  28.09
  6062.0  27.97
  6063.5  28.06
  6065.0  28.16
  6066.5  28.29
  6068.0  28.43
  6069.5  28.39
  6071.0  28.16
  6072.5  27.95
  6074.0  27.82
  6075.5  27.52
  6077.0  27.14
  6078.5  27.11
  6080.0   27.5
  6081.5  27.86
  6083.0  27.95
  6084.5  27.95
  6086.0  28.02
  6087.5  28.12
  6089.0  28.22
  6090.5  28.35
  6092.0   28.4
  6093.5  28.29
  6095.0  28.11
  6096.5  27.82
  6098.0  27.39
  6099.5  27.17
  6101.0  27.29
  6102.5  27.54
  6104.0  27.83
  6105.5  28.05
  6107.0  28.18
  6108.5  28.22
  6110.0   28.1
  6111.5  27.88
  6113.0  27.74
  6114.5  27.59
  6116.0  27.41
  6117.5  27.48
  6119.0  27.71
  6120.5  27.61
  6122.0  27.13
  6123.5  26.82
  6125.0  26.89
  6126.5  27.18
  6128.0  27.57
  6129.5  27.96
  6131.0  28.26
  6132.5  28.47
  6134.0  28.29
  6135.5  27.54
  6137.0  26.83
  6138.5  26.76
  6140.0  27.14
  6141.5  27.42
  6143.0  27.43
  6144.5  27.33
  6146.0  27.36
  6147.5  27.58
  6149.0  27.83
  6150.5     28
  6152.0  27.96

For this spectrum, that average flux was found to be 27.9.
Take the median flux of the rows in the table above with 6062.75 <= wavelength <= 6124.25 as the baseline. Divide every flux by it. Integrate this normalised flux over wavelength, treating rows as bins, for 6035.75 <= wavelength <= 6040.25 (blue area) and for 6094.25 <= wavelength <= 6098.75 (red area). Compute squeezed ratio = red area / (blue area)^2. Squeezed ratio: 0.228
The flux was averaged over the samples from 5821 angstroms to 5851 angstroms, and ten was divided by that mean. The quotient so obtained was 0.344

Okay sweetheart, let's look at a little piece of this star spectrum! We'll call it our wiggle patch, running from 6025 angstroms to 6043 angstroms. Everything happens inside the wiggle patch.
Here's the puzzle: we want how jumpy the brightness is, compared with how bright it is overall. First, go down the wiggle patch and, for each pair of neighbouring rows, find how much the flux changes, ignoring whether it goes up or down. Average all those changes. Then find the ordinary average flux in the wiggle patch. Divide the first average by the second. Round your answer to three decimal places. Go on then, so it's 0.010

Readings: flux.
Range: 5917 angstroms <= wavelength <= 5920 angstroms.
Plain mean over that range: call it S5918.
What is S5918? 29.9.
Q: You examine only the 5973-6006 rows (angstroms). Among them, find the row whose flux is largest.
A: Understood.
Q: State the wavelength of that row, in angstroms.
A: 5996.0 angstroms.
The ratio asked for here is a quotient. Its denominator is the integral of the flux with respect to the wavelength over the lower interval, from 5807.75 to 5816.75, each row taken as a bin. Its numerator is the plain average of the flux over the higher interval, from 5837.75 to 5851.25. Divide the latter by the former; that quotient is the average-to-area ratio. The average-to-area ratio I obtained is 0.10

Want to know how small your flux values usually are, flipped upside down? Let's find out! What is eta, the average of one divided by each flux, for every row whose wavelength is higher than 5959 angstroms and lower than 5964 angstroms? 0.0351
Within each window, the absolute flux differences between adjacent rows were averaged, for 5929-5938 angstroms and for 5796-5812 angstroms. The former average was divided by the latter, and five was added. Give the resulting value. 5.83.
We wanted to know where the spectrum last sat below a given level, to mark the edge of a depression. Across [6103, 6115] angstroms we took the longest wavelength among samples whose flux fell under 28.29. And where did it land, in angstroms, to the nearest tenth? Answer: 6114.5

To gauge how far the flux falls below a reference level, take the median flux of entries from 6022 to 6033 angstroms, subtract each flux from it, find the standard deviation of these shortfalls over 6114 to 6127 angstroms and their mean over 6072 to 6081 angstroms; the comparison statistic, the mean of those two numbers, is 0.3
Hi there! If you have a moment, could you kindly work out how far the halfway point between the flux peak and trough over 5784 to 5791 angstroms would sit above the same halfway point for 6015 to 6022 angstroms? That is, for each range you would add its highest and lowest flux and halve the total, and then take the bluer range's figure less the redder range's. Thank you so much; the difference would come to 1.6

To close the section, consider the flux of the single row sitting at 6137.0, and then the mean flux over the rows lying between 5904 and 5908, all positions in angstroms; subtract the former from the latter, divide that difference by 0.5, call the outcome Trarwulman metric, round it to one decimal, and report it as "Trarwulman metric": 4.3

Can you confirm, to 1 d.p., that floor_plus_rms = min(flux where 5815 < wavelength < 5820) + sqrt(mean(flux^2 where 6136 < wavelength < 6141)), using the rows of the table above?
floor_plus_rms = 56.3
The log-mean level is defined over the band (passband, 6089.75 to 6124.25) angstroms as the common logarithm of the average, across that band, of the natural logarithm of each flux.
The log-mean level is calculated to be 0.522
